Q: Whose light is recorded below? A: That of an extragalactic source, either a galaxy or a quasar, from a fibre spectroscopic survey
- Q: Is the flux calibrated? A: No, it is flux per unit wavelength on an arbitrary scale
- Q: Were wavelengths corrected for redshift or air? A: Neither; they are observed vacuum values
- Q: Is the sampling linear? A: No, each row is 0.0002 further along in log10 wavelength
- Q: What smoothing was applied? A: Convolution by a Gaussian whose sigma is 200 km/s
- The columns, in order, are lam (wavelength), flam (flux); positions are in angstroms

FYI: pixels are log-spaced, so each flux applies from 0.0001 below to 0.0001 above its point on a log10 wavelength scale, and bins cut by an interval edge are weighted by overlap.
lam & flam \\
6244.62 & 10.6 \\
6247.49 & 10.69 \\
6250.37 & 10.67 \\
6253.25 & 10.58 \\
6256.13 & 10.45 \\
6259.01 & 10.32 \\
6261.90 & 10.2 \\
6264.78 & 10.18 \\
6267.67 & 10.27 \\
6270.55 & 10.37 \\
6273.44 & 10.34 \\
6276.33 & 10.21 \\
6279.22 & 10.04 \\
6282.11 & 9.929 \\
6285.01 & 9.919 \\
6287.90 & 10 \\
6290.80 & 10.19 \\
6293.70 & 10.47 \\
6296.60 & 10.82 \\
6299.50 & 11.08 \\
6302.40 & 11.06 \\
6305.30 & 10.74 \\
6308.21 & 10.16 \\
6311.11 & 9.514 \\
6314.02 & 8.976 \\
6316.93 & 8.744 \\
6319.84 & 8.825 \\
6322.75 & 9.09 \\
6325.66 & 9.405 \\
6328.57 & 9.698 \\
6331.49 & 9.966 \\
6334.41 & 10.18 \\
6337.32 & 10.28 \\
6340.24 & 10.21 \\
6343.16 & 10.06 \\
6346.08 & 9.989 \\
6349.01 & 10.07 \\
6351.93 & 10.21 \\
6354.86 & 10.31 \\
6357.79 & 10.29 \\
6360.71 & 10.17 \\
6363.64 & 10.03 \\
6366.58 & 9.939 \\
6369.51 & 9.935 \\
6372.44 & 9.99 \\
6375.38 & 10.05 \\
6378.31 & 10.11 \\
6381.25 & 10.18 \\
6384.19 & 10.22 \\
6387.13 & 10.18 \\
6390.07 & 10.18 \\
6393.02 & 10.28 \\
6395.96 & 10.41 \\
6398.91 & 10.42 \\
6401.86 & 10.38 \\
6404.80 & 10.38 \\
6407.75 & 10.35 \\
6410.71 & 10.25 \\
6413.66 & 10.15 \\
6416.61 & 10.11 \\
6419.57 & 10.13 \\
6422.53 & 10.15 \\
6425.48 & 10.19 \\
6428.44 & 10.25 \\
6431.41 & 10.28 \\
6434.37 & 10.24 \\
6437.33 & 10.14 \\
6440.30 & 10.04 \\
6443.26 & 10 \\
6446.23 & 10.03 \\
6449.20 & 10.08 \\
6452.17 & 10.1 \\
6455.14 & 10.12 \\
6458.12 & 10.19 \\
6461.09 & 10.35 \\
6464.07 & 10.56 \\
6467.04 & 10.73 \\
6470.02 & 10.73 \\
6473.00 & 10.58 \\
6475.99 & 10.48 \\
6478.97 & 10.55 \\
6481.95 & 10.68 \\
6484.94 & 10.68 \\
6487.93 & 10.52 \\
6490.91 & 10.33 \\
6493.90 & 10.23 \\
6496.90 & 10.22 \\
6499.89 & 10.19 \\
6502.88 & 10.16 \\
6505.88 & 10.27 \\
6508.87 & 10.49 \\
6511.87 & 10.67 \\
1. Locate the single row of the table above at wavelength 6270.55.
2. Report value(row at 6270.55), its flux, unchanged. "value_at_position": 10.37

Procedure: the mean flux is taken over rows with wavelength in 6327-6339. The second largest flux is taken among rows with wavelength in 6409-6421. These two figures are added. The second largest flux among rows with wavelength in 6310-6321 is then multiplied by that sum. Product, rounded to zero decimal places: 181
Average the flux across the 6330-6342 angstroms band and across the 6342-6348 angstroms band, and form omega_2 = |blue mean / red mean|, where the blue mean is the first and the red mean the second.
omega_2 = 1.01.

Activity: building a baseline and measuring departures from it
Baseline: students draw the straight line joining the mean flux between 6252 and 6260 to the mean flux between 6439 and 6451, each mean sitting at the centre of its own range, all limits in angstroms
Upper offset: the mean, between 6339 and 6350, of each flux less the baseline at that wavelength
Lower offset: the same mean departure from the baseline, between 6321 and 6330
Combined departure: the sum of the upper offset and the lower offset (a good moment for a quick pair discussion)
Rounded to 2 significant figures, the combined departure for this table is -1.1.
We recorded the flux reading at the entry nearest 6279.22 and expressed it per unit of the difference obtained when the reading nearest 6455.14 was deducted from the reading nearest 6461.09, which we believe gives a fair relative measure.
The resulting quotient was 44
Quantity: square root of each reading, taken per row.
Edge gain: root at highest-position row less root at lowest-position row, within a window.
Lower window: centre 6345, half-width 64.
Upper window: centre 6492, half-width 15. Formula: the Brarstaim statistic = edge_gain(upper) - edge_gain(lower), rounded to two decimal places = -0.11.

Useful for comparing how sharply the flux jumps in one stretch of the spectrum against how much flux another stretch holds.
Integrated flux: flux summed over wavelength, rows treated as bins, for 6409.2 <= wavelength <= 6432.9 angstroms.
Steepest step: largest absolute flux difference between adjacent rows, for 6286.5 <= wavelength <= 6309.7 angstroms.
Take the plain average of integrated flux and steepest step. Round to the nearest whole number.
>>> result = 121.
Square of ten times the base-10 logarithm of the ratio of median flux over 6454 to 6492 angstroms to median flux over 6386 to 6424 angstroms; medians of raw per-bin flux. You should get 0.016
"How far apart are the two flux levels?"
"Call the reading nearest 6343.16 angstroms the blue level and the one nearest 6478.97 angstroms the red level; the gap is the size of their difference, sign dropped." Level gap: 0.49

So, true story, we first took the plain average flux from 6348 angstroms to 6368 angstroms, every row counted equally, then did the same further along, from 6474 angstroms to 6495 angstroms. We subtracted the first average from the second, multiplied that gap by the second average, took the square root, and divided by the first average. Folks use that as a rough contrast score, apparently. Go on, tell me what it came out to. 0.19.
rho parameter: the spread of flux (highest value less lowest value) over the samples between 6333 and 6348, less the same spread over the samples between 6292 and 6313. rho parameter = -1.3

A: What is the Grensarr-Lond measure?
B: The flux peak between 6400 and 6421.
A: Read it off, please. 10.38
